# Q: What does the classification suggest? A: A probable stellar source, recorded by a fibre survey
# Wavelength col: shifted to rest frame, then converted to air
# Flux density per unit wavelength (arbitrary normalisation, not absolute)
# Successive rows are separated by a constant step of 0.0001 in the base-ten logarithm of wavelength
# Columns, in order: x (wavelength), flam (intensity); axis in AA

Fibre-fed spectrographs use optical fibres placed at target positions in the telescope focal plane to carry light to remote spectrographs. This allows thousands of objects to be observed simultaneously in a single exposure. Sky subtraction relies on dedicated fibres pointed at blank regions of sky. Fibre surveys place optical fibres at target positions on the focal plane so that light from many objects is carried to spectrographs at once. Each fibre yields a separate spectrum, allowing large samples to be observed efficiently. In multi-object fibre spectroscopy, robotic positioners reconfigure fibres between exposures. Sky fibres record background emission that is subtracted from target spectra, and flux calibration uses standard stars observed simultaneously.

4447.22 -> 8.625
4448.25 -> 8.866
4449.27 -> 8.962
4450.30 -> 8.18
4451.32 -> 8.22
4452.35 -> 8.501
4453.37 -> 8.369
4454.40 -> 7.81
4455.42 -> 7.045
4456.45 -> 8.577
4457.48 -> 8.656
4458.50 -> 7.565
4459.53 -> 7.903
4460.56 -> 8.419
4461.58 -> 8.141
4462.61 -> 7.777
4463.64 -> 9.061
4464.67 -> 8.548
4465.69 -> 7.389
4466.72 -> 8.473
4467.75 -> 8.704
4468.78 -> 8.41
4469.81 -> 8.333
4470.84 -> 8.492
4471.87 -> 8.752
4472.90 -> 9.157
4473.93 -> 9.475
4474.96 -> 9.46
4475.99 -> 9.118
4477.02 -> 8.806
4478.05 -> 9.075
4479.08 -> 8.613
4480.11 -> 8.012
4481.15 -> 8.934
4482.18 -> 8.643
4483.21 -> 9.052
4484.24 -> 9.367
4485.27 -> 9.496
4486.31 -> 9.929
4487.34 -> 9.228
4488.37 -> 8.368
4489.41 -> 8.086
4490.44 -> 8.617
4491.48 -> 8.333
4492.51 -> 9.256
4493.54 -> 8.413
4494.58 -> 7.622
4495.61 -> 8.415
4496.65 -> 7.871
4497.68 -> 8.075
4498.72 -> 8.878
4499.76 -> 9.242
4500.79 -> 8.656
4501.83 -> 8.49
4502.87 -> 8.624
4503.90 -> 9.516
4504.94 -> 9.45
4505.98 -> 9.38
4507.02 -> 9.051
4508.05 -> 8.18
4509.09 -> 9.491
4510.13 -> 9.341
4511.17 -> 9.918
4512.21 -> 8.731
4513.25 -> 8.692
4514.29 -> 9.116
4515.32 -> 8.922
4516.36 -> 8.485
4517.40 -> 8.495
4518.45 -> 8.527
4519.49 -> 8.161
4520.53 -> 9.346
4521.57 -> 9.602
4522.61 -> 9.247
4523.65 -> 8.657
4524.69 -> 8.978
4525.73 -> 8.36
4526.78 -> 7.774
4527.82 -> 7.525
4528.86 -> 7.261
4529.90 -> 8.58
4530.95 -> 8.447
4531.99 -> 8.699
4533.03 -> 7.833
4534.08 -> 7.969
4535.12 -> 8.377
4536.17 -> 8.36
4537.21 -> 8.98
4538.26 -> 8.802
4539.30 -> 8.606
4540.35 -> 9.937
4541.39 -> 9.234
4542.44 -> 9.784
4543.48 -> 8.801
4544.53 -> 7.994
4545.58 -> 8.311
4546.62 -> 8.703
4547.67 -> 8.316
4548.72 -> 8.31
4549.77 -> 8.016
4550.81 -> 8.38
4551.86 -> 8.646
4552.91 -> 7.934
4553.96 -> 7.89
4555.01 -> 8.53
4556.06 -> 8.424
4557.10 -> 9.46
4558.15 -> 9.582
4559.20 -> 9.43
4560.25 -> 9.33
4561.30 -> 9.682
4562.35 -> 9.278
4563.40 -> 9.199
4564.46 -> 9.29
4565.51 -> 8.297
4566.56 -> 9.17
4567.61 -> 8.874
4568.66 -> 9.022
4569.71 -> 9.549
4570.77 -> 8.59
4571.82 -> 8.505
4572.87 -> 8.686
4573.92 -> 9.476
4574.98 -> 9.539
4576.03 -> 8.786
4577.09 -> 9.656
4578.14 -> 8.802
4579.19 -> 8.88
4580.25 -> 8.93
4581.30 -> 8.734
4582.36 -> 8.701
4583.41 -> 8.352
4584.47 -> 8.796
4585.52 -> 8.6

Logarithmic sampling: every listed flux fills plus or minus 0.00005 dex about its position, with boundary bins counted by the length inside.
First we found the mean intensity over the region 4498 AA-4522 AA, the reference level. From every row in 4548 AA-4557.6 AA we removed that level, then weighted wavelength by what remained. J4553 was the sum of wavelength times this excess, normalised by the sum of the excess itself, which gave 4551.8 AA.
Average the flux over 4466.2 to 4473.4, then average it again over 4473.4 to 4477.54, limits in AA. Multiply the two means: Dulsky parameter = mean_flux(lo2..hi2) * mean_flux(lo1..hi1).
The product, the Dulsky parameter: 79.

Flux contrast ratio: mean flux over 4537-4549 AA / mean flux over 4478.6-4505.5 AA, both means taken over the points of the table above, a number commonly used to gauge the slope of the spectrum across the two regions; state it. 1.01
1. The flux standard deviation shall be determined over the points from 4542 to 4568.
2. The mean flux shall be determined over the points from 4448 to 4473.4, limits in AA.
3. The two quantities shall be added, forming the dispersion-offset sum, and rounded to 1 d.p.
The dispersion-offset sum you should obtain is 8.9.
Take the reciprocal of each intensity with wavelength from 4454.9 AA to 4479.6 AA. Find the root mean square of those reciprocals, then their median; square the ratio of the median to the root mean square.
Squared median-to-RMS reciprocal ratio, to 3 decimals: 0.969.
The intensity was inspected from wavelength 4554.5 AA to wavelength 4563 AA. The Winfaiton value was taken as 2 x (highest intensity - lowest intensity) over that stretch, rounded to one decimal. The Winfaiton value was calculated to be 2.5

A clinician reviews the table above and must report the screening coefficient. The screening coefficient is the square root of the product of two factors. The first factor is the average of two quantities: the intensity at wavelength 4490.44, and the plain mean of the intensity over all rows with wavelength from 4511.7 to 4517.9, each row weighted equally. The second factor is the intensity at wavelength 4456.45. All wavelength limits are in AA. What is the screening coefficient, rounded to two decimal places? 8.63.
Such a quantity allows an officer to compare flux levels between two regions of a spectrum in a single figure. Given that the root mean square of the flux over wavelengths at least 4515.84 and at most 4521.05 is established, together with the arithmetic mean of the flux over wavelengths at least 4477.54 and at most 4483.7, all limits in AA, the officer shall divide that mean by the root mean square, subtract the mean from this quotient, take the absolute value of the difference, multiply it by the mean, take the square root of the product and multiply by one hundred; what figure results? 820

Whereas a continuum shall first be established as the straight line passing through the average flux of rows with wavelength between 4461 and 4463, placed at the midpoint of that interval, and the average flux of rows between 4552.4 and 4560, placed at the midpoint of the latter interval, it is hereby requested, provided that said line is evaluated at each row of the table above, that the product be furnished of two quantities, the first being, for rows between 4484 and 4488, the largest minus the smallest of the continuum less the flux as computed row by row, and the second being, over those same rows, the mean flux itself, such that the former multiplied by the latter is 6.7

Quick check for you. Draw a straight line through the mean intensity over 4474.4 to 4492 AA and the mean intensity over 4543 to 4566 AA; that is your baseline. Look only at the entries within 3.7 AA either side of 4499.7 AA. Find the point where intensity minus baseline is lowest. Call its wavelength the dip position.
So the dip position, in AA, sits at 4496.65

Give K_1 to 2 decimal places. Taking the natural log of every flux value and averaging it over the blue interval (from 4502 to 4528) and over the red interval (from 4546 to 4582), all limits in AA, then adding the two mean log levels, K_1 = 4.36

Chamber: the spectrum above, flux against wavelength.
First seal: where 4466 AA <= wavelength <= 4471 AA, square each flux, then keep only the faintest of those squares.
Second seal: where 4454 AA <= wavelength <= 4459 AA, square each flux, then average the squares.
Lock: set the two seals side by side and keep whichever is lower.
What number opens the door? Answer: 63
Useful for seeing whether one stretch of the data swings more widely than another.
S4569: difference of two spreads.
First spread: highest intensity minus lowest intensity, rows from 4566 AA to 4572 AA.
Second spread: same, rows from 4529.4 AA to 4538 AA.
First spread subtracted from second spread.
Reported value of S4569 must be 0.10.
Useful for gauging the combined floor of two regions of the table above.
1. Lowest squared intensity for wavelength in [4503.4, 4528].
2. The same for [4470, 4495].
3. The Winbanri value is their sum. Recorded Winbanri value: 115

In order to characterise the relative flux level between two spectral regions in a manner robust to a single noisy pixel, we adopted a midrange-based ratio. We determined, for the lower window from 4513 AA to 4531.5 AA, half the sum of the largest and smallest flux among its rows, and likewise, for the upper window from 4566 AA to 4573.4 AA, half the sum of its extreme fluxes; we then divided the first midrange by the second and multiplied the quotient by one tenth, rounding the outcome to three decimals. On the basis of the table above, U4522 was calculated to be 0.093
